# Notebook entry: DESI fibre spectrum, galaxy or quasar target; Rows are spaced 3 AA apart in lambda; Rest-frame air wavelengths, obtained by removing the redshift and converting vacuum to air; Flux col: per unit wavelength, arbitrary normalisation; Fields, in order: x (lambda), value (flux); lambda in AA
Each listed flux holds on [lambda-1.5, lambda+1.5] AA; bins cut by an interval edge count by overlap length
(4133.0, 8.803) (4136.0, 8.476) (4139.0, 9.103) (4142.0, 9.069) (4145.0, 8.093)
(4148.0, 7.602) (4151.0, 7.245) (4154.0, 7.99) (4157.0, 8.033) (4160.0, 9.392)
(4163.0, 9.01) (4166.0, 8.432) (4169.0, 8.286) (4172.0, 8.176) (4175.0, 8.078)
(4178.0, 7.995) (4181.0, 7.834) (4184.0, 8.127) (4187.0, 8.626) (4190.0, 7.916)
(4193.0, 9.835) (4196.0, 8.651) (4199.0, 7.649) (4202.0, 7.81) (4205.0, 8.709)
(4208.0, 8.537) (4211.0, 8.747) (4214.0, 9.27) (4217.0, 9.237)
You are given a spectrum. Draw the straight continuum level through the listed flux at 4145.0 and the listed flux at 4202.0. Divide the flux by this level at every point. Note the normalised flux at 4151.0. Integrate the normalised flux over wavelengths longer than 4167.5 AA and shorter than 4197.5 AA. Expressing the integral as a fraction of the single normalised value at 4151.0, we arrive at 35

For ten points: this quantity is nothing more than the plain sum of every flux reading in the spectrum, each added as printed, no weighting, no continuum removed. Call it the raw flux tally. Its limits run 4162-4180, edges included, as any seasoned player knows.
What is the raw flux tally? 50.0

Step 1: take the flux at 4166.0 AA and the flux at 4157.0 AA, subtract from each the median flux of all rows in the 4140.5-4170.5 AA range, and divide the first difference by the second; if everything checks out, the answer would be -1.5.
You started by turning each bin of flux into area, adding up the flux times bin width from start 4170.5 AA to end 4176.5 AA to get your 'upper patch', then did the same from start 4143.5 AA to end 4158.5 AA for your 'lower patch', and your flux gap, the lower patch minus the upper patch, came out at 68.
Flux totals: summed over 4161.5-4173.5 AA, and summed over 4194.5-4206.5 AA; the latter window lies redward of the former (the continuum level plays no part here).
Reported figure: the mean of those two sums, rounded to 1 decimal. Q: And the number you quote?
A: 33.4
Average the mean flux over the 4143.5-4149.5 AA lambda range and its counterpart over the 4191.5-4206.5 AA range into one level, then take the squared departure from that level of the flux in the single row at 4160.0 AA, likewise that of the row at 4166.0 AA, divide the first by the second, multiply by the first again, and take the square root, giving 6.0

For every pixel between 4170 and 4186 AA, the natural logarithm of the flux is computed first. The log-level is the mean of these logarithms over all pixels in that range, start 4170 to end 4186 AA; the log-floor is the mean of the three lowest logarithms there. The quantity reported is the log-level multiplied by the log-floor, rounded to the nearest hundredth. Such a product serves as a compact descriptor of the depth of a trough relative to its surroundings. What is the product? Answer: 4.33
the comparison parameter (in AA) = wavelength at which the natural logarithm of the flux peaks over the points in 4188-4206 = 4193.0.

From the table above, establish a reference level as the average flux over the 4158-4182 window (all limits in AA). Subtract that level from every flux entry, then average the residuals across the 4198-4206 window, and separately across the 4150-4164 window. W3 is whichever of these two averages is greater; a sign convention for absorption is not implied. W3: -0.1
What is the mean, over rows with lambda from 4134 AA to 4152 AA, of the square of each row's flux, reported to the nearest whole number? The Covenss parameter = 69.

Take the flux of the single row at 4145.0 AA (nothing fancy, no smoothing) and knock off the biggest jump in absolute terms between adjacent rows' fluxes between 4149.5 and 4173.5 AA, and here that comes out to 6.7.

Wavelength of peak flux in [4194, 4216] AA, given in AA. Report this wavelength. 4214.0 AA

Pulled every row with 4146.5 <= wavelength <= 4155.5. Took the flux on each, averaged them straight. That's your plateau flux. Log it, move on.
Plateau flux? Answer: 7.61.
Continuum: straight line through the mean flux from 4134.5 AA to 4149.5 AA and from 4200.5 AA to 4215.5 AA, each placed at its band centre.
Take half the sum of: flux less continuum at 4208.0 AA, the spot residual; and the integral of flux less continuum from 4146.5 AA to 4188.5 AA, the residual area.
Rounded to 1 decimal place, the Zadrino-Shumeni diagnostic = -6.8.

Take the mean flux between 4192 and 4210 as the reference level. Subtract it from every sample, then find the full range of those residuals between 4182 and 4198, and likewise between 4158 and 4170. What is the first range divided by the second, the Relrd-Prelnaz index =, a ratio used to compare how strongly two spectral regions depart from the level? 1.7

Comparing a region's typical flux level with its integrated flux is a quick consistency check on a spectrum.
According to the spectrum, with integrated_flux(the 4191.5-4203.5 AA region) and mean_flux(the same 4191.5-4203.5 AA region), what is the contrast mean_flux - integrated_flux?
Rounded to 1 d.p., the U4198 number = -93.3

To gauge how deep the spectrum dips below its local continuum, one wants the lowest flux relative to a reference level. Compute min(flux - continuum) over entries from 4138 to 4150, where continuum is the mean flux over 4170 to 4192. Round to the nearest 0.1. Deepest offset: -0.5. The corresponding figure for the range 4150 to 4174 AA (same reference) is -0.9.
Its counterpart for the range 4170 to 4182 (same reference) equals -0.3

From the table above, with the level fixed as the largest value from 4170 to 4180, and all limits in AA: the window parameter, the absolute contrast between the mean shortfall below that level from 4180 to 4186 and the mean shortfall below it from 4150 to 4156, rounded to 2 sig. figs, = 0.36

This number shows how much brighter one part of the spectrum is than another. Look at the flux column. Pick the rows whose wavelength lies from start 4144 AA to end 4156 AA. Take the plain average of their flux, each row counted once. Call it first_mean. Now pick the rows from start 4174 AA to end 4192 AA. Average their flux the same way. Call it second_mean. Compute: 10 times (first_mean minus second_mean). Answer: -4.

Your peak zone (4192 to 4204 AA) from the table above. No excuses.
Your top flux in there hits 9.835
